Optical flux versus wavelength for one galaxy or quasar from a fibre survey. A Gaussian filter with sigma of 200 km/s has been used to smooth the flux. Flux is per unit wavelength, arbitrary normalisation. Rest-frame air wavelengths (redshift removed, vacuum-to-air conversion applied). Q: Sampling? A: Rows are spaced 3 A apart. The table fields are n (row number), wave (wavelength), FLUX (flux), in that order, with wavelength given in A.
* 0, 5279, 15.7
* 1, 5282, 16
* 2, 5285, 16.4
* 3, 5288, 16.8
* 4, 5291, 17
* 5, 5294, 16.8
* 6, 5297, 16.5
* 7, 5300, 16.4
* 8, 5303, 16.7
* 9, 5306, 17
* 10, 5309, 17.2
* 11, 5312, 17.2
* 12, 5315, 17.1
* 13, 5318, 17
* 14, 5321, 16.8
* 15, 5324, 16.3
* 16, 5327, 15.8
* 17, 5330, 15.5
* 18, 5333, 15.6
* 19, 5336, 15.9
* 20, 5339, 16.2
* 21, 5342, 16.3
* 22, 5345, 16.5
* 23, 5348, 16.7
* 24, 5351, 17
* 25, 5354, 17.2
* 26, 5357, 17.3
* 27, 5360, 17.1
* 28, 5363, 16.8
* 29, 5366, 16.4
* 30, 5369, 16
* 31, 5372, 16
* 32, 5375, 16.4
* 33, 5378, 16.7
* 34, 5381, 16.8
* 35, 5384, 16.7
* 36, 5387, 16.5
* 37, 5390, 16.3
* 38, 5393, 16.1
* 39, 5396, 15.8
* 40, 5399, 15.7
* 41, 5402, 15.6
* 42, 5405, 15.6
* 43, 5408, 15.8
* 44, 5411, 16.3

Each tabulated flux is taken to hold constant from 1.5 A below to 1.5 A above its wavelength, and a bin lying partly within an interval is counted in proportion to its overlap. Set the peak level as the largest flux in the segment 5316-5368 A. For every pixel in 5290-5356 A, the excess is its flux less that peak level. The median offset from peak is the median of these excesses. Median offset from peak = -0.6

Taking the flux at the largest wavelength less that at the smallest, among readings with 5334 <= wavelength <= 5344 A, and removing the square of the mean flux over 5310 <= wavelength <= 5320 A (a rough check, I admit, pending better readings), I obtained -292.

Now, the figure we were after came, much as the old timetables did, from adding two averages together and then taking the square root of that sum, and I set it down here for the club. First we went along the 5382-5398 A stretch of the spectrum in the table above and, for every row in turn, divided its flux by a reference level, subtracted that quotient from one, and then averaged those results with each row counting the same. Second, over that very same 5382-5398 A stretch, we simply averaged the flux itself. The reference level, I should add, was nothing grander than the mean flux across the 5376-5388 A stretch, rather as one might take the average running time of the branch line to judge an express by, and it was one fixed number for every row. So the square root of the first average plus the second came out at 4.04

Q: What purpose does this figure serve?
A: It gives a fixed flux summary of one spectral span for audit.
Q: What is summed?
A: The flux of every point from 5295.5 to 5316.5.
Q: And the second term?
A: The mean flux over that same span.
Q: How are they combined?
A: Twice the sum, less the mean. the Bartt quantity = 219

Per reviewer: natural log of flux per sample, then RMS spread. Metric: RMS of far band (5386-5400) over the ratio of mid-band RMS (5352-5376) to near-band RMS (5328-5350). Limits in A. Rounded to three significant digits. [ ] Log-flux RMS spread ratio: 2.74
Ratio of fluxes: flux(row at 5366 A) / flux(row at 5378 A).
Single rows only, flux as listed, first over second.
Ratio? 0.98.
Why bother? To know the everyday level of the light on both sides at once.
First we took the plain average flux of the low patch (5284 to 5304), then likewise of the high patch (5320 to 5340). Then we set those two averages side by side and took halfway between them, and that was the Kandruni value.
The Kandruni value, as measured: 16.3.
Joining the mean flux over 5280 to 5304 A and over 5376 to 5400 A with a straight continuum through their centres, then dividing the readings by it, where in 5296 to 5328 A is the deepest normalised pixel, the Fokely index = 5327 A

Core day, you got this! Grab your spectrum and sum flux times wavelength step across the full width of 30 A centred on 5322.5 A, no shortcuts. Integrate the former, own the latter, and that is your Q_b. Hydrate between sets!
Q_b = 493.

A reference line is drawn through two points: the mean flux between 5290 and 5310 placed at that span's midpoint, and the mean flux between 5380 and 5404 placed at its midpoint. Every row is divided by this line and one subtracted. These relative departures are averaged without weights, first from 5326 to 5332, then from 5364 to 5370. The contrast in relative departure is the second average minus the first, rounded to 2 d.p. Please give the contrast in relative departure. 0.05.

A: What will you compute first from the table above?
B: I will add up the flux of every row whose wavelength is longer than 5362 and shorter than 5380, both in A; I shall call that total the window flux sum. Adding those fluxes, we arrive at 98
